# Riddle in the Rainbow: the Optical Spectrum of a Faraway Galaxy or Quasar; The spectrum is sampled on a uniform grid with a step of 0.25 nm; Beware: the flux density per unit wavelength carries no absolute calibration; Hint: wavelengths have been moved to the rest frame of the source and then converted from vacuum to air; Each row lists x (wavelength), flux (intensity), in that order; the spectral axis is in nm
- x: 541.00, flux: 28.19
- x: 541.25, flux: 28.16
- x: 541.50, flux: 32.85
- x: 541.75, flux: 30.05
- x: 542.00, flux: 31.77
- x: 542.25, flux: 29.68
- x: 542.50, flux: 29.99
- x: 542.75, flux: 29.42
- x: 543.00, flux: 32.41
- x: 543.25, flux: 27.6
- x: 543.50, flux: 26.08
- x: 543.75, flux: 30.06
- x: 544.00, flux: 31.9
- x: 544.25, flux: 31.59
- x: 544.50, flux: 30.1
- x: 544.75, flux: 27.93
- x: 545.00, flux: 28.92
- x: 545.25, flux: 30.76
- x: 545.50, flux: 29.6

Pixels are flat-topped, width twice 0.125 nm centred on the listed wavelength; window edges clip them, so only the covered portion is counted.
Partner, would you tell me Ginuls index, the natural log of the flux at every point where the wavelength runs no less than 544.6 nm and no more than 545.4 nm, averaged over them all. 3.37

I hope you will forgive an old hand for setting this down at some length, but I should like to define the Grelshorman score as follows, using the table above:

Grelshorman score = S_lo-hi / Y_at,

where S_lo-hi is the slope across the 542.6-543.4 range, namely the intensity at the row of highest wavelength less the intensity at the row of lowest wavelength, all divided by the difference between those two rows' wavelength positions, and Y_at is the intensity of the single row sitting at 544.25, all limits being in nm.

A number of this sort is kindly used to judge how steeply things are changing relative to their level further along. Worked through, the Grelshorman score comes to -0.12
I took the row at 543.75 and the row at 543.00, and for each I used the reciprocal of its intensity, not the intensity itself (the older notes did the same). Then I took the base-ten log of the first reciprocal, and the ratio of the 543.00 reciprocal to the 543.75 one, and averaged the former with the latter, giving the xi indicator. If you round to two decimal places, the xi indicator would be -0.28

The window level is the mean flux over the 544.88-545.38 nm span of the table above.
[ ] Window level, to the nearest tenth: 29.8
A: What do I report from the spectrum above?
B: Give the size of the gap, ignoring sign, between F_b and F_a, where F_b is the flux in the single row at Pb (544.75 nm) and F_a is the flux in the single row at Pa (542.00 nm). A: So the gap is 4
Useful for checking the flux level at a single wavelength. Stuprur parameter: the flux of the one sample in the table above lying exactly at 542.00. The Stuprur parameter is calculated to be 31.77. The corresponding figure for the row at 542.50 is 29.99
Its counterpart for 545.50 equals 29.6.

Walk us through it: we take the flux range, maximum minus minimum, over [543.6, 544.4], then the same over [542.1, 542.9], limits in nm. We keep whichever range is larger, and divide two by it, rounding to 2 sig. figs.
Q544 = 1.1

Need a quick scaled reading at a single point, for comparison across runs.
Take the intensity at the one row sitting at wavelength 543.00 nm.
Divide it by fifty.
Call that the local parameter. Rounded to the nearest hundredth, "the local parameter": 0.65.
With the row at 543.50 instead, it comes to 0.52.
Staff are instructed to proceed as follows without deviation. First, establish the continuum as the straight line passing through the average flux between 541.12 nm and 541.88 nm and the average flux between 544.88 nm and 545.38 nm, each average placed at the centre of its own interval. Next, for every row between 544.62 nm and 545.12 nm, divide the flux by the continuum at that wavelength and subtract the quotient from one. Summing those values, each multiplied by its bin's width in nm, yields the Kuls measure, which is 0.02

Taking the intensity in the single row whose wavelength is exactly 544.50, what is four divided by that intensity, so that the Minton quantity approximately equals 0.133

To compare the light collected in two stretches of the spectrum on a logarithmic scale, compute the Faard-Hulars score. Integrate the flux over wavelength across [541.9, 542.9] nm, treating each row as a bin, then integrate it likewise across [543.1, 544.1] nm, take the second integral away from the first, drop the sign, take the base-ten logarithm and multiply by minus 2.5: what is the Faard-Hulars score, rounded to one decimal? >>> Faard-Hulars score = -0.3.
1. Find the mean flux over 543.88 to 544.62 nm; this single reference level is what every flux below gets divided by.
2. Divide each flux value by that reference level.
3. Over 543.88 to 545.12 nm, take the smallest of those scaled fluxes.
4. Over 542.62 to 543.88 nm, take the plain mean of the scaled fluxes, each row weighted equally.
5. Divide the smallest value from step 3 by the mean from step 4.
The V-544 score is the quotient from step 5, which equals 0.96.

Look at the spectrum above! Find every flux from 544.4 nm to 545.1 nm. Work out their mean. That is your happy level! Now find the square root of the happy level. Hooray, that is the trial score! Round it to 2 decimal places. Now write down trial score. 5.38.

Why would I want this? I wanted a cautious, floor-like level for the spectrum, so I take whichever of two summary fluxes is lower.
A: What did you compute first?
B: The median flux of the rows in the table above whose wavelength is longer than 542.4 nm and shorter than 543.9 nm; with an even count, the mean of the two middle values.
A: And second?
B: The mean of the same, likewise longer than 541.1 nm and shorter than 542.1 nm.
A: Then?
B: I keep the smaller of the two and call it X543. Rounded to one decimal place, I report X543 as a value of 29.7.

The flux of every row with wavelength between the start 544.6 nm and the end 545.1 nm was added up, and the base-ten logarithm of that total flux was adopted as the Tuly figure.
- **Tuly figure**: 1.755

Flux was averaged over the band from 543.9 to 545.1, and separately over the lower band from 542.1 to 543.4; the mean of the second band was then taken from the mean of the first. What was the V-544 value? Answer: 0.3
